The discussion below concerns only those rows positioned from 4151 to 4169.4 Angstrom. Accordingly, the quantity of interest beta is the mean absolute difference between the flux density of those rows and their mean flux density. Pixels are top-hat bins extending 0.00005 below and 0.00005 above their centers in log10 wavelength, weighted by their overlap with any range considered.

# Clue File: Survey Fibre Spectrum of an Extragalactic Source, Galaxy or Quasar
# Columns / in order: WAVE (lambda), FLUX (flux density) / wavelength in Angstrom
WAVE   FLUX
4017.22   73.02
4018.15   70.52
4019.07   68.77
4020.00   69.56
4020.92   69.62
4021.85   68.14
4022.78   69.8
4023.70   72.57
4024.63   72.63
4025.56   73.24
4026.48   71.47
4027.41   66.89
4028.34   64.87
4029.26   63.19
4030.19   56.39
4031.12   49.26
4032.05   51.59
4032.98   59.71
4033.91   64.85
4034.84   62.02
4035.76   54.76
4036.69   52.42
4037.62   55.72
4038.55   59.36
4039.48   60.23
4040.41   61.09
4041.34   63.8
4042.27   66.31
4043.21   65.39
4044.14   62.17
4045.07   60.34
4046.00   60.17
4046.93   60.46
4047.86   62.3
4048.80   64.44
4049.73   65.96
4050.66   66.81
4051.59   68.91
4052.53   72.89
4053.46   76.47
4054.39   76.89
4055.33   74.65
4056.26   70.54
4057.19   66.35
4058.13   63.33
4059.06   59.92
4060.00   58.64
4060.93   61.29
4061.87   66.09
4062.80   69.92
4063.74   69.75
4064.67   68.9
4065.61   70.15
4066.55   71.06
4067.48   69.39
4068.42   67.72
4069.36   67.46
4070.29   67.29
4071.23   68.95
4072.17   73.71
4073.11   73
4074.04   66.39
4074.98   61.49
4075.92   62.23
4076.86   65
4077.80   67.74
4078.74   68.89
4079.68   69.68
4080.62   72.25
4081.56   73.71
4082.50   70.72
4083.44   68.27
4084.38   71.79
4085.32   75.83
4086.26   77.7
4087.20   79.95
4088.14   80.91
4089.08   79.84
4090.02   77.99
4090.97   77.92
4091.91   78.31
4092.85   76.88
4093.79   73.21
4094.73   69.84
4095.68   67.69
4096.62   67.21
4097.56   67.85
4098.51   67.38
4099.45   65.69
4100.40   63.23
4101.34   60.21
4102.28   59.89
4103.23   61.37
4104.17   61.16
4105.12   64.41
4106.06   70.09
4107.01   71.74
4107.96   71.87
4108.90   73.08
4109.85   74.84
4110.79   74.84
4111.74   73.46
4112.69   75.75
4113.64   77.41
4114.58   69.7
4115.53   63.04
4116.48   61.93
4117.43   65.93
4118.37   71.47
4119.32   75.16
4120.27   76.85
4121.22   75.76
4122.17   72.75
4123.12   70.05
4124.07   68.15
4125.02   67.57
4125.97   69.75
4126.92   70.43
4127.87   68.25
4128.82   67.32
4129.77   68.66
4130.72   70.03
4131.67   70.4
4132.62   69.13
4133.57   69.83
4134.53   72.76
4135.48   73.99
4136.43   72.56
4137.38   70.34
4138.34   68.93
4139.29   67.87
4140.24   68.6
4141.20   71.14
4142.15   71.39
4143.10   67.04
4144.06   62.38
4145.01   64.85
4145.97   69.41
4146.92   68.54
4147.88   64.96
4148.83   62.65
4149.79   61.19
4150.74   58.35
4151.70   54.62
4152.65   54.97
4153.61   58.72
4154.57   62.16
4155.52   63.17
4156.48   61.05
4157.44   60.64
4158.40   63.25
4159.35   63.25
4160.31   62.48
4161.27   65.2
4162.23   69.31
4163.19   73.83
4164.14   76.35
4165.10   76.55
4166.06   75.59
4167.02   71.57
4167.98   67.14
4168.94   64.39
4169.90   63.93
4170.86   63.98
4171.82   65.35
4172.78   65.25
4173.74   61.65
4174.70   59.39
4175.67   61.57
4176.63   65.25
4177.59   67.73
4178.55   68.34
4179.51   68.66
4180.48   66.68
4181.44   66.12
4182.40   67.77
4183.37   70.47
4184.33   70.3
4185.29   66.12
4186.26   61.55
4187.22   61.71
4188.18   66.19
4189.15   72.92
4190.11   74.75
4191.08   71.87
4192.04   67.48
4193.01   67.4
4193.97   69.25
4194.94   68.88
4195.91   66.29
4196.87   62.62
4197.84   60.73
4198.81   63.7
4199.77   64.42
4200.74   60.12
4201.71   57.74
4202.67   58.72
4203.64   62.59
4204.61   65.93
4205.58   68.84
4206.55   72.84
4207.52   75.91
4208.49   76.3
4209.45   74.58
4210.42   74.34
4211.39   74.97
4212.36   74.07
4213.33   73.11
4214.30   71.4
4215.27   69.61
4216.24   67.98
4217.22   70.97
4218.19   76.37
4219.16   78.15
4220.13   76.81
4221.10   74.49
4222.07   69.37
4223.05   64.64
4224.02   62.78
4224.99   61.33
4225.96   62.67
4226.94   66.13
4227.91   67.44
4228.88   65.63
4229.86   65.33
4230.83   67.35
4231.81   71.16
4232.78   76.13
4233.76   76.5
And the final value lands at 5.5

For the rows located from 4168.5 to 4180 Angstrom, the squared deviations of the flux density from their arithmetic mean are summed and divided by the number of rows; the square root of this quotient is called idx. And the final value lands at 2.7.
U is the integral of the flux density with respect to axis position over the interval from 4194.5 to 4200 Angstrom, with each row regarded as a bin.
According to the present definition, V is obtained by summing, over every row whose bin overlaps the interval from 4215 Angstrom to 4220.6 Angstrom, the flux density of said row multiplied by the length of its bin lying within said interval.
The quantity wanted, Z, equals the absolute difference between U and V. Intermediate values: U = 354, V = 411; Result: 57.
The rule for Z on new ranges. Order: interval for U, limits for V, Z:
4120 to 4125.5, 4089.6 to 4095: 16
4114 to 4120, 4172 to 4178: 30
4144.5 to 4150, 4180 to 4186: 46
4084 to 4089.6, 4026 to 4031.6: 88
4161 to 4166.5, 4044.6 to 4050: 67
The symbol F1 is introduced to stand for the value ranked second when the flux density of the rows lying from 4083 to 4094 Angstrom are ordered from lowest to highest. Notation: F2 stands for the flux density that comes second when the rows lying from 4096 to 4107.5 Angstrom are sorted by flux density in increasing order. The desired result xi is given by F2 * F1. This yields 4322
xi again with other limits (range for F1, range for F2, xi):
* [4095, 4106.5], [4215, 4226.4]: 3773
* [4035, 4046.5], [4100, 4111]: 3297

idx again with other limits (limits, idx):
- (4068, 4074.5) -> 2.7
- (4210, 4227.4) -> 5.1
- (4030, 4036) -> 5.2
